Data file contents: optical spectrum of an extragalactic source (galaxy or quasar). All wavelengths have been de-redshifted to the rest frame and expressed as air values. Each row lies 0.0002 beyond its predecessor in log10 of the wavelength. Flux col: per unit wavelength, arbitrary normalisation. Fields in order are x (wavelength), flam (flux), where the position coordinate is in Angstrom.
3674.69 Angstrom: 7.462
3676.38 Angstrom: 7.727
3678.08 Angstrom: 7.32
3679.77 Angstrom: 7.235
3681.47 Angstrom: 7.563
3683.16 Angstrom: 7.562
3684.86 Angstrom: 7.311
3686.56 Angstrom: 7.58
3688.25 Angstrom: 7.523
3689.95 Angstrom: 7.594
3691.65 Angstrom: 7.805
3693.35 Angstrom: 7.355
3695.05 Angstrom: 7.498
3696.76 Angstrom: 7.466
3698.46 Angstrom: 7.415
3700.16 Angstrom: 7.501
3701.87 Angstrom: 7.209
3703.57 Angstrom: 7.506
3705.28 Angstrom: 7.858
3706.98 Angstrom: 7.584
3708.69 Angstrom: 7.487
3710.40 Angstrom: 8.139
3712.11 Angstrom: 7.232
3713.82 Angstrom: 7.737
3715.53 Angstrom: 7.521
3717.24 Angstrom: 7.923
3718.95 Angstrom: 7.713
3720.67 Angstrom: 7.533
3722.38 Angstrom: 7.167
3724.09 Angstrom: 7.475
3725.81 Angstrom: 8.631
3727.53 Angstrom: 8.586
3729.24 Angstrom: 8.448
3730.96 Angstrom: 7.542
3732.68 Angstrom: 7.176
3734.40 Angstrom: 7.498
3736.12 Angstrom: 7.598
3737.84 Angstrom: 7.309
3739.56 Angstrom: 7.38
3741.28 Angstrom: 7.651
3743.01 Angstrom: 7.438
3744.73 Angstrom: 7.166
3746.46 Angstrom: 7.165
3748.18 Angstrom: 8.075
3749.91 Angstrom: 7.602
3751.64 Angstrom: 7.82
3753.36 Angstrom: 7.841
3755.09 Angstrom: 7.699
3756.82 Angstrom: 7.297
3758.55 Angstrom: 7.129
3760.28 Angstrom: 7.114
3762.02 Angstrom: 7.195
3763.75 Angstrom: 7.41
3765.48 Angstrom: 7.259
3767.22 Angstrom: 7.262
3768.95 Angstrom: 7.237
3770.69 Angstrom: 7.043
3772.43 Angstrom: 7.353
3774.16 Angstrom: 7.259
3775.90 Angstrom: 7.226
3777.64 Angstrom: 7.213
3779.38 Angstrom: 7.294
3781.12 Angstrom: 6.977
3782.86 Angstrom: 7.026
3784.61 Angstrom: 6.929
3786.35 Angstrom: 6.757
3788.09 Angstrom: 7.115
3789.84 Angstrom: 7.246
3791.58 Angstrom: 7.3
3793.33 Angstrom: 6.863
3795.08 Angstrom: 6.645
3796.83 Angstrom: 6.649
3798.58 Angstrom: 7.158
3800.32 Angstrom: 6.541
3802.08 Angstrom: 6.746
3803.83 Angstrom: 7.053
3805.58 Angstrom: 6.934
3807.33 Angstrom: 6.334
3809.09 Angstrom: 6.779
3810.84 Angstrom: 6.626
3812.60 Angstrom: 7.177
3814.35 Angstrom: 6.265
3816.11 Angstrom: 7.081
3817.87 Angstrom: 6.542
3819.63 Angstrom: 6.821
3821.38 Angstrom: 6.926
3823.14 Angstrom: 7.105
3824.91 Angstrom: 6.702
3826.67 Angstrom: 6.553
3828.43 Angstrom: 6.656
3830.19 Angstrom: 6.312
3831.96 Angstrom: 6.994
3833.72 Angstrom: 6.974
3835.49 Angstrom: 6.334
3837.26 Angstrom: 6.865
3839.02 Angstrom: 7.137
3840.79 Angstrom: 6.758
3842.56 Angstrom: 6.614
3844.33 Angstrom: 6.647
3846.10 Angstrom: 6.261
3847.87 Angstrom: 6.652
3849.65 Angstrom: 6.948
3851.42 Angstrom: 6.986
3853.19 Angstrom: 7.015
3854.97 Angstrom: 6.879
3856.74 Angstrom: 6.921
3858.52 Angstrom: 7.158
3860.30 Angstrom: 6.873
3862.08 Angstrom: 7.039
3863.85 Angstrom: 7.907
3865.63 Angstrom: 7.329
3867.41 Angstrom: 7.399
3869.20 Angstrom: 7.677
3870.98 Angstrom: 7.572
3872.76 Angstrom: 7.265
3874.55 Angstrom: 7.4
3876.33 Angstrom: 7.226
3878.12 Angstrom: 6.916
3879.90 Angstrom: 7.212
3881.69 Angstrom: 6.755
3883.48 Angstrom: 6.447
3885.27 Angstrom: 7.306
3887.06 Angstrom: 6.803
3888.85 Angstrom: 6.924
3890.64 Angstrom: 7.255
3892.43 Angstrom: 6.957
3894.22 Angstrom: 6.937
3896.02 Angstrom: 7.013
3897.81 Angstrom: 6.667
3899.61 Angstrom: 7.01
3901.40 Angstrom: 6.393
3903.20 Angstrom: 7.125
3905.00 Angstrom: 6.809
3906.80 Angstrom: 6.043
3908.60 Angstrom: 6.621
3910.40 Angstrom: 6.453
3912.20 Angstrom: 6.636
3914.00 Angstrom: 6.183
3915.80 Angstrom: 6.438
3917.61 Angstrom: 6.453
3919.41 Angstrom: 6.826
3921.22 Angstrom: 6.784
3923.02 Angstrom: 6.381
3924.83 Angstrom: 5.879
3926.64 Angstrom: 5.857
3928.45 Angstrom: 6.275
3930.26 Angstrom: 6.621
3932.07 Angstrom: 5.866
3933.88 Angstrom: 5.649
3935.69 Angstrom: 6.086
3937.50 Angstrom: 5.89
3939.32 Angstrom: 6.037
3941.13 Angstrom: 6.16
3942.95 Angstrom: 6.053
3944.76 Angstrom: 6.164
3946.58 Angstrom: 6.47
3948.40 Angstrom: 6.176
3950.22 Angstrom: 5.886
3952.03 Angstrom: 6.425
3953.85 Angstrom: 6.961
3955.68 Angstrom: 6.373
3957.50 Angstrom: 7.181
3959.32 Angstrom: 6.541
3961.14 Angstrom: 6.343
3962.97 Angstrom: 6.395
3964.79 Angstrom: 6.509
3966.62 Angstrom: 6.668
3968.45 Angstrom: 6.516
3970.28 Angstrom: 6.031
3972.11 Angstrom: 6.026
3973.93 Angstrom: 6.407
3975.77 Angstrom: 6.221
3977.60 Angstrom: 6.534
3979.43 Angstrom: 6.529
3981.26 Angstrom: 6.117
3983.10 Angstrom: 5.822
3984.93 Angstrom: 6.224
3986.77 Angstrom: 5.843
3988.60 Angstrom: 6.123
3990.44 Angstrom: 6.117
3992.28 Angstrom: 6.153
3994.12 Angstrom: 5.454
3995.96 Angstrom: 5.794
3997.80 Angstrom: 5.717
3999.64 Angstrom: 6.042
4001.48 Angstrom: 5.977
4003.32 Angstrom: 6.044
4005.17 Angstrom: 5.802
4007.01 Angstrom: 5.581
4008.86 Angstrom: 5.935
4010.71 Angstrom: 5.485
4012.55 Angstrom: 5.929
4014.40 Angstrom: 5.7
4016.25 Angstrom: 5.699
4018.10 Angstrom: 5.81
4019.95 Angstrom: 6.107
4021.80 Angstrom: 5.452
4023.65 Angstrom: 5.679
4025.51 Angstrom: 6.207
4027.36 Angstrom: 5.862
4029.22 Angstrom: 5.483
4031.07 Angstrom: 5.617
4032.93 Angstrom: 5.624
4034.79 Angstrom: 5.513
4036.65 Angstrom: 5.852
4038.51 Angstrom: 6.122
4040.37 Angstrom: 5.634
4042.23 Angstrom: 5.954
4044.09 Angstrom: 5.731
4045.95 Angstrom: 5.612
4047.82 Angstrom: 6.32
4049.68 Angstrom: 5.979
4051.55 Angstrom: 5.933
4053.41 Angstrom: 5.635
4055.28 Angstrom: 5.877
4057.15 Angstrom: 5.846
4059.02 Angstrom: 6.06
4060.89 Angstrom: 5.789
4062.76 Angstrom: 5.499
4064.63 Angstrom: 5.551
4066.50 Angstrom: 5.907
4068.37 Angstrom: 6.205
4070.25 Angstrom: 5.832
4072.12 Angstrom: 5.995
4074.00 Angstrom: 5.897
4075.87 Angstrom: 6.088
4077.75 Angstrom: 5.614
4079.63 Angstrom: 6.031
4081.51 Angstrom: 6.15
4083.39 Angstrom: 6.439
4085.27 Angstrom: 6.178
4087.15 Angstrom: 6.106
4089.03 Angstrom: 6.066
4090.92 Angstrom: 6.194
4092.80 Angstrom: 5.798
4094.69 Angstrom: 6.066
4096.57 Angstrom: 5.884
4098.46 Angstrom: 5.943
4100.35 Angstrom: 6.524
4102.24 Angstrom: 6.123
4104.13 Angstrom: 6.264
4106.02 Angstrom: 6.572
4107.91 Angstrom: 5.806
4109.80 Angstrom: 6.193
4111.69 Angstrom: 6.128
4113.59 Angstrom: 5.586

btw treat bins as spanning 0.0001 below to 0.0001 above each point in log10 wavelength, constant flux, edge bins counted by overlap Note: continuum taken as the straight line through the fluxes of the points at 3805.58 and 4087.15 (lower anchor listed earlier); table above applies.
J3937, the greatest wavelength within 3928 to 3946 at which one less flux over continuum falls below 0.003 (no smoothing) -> 3930.26 Angstrom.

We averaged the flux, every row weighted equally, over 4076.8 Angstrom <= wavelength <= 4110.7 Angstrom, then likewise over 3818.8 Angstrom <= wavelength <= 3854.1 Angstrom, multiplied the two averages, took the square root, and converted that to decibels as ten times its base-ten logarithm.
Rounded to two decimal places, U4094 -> 8.08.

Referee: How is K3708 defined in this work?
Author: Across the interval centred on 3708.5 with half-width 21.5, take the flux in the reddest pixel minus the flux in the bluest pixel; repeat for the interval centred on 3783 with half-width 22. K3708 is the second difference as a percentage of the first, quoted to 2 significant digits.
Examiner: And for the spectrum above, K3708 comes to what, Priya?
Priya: -15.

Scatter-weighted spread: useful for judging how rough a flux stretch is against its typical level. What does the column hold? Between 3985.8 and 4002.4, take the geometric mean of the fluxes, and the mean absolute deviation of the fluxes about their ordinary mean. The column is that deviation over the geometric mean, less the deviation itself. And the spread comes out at -0.156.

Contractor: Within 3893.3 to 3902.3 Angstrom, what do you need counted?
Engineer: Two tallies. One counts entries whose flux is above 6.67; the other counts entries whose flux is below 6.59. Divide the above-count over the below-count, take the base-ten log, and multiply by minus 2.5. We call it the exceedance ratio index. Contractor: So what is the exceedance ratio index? -1.2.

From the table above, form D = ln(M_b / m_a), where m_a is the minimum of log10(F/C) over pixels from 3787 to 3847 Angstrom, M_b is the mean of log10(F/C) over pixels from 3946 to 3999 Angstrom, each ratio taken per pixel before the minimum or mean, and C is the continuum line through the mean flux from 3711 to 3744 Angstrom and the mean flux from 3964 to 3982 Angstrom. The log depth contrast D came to -2.1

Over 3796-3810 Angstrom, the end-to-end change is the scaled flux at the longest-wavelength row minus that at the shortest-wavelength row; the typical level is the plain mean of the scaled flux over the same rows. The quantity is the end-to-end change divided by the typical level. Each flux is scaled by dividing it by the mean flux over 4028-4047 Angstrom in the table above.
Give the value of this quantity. 0.019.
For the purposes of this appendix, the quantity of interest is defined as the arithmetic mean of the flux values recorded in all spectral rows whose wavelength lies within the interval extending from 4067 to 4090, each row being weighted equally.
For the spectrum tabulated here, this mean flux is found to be 6.05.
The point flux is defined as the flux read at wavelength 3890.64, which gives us 7.255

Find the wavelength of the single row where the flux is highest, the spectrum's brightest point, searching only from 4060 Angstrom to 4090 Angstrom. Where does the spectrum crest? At 4083.39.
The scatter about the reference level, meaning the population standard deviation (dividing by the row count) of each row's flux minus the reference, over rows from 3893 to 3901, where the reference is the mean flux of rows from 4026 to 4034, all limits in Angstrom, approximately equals 0.14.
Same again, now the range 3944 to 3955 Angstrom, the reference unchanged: 0.34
